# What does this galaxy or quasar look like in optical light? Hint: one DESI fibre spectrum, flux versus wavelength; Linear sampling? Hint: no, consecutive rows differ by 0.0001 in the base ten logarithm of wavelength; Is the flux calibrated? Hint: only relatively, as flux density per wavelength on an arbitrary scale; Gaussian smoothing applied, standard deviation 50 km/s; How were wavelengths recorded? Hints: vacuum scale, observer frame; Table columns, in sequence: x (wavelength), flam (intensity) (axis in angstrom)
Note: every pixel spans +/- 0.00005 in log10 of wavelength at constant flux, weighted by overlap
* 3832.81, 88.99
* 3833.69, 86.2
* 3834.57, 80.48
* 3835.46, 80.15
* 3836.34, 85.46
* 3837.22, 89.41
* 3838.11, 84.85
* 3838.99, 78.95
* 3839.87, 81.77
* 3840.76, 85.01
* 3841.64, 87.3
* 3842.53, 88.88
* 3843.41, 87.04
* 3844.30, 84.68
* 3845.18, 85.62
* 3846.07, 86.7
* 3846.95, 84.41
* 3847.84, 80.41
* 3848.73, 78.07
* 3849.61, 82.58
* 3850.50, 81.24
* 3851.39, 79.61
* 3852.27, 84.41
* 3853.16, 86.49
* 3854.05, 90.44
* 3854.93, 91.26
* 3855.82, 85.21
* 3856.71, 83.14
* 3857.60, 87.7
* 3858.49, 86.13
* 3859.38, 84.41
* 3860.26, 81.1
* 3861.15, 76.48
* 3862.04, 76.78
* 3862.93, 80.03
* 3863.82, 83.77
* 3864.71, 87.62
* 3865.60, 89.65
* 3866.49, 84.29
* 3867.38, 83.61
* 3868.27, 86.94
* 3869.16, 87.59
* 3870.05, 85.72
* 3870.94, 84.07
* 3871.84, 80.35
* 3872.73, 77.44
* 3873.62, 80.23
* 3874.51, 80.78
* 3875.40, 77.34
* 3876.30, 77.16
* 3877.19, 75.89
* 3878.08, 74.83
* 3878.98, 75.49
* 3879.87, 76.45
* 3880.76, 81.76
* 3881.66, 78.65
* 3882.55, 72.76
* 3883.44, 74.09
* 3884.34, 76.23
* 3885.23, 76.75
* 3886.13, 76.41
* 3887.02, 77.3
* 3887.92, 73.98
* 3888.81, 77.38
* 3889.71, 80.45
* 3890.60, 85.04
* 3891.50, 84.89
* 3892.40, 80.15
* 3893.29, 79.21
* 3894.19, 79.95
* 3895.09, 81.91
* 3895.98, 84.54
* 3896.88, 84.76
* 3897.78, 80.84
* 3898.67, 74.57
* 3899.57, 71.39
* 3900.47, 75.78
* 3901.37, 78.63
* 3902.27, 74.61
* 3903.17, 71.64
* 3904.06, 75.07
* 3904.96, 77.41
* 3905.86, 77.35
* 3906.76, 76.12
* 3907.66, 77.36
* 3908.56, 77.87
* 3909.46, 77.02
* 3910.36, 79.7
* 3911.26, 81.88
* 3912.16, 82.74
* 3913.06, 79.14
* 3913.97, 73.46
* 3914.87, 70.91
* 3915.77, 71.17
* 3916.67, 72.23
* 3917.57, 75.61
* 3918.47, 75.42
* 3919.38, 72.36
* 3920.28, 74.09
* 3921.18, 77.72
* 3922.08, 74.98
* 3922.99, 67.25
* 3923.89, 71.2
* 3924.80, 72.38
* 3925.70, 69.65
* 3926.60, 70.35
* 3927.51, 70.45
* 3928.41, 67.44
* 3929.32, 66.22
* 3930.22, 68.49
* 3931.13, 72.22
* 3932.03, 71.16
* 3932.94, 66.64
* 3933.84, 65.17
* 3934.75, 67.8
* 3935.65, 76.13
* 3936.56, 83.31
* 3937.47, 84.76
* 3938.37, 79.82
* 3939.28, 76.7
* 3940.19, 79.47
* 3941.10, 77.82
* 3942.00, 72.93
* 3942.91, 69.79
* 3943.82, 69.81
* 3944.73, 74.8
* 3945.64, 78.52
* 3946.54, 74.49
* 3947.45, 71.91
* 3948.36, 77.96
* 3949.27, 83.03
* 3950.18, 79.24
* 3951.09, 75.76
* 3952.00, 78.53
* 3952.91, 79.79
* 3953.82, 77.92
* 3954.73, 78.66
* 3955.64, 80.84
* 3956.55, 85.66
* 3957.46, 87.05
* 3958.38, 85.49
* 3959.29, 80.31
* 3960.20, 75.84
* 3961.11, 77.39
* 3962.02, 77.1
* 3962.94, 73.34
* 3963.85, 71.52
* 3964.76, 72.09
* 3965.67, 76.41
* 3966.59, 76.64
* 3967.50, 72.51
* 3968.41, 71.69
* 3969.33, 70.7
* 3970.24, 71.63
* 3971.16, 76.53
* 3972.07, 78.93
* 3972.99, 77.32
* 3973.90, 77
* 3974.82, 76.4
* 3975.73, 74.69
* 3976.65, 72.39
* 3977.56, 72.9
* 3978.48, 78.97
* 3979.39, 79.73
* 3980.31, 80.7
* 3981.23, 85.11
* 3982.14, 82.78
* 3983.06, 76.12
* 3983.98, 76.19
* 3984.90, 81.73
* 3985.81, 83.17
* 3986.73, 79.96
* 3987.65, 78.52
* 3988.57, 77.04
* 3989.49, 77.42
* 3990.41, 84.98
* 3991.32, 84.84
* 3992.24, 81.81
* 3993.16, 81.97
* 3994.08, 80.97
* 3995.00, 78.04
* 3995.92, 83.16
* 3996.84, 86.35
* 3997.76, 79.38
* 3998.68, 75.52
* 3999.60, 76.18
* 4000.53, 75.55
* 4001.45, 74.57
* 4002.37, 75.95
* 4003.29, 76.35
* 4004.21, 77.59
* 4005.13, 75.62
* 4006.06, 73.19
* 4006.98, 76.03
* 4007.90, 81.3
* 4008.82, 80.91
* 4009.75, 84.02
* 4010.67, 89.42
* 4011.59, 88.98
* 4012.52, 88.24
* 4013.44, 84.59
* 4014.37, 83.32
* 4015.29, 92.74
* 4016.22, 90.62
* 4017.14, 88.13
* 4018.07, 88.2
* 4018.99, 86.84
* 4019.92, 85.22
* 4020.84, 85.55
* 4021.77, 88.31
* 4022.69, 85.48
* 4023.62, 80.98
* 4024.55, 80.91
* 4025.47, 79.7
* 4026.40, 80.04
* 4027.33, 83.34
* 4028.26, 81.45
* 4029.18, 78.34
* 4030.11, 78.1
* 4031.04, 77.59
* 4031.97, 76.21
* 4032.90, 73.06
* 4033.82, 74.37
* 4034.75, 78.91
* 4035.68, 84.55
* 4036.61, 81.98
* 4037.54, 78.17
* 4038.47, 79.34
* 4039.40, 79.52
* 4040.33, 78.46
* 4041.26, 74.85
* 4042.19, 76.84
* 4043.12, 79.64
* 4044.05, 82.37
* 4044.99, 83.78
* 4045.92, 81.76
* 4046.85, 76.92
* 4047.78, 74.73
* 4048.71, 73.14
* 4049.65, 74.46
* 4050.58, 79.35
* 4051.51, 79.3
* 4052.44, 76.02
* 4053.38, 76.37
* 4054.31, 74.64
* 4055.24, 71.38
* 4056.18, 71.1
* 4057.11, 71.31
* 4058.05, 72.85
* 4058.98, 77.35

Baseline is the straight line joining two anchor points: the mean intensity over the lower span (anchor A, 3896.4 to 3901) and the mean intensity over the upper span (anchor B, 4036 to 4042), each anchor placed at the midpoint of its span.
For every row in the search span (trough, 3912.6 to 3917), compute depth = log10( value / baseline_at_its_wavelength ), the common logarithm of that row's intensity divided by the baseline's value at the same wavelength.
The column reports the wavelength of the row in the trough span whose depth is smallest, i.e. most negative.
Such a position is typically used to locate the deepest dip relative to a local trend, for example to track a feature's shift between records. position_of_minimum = 3914.87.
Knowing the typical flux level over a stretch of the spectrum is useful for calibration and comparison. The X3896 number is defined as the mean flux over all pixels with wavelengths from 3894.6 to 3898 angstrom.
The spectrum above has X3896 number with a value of 83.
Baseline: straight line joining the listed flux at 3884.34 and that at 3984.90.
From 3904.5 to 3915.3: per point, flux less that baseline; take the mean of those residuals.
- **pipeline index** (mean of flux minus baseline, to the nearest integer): 0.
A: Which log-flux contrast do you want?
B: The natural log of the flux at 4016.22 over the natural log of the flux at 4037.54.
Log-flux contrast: 1.03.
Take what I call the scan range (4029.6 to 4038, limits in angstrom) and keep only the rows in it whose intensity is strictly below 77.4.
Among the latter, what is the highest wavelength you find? 4033.82 angstrom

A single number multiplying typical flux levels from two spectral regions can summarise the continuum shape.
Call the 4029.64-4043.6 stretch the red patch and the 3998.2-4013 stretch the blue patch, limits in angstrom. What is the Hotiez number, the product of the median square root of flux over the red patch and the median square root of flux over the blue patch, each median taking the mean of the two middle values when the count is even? 77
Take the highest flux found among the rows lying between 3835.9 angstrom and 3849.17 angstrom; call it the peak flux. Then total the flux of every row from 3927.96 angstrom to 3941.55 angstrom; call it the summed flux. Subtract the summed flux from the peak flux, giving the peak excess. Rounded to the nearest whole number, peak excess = -1014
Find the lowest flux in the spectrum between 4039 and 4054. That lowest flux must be 73.14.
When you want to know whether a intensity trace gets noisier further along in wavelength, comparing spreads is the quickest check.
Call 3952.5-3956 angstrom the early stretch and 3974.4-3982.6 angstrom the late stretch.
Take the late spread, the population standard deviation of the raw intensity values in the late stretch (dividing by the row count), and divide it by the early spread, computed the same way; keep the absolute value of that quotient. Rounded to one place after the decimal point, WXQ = 3.7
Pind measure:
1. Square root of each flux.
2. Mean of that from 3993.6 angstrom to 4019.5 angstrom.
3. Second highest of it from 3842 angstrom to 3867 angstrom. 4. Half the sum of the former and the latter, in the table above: 9.28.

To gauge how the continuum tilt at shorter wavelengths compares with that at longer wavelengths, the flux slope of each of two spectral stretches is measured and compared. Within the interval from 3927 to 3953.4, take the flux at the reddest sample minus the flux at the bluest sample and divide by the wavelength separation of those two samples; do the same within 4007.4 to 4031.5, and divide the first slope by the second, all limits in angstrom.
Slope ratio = -2.3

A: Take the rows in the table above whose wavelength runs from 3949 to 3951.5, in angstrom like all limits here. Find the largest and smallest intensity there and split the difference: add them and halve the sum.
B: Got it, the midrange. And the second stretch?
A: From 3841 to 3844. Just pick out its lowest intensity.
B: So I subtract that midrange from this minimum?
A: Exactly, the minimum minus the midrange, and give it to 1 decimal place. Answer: 7.6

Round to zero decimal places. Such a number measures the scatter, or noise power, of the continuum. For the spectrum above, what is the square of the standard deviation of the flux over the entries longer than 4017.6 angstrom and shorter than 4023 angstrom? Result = 2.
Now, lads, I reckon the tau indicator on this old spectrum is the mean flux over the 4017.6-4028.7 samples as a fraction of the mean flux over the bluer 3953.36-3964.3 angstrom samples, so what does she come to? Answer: 1.06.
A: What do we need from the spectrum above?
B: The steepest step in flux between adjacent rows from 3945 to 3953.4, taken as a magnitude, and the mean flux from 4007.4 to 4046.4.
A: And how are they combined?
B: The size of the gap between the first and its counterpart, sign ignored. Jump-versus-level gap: 76.2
